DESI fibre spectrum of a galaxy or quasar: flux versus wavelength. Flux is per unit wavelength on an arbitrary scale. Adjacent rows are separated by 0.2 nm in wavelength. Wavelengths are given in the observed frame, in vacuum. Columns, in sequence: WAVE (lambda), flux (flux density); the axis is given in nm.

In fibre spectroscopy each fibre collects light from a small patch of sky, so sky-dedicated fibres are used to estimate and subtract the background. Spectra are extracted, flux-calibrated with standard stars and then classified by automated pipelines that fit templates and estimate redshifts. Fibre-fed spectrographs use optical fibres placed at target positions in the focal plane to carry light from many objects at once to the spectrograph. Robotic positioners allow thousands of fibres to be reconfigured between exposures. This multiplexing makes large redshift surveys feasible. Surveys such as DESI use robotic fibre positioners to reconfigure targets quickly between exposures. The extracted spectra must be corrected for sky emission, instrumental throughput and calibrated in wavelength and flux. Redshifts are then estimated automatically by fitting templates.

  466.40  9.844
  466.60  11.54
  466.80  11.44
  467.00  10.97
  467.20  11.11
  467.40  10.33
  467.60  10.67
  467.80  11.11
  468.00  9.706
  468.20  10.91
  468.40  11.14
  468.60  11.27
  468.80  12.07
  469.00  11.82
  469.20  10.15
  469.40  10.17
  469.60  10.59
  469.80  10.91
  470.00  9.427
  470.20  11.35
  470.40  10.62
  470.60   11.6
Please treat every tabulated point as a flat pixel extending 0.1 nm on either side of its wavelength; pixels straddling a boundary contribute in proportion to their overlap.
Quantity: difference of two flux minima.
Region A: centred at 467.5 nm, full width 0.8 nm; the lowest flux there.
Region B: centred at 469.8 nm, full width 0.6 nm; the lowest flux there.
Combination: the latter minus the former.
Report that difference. -0.9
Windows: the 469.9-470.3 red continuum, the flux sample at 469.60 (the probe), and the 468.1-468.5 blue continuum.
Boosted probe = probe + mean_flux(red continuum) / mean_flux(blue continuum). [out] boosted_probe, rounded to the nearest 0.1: 11.5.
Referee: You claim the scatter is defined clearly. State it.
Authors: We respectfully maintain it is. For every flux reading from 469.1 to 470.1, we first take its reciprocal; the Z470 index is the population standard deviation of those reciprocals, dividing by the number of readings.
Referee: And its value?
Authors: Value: 0.0049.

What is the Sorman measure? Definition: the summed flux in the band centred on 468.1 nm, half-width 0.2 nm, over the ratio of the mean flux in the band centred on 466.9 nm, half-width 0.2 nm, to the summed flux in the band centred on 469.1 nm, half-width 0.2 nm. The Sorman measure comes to 40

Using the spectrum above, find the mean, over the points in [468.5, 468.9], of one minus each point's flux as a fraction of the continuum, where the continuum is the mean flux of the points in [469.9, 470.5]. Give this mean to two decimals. -0.12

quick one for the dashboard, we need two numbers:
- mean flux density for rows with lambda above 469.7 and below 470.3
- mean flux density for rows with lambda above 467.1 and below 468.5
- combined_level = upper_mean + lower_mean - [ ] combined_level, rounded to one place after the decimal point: 21.3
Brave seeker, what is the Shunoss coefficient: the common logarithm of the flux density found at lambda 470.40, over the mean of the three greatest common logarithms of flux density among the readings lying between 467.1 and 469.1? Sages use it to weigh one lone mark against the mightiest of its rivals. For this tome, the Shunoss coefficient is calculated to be 0.96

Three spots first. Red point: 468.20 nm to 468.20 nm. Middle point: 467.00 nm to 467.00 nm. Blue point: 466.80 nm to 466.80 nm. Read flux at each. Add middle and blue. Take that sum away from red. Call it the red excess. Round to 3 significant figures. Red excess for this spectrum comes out -11.5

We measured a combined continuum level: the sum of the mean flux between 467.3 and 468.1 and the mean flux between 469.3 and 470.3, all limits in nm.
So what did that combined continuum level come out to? 20.9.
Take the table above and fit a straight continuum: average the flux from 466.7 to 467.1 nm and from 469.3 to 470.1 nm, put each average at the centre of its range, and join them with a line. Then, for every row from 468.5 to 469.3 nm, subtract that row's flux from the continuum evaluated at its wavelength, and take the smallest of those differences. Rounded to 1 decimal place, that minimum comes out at -1.5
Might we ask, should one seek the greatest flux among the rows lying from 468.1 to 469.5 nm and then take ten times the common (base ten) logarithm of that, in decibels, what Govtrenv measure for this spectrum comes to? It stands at 10.8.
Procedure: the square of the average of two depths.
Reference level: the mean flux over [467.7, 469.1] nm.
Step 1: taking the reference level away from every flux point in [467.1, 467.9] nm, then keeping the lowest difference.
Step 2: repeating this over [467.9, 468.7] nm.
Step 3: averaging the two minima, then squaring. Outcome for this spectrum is 1.3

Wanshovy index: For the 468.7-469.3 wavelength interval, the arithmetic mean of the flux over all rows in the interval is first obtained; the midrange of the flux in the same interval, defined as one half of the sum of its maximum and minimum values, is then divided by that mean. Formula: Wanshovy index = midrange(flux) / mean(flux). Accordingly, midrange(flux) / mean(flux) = 0.98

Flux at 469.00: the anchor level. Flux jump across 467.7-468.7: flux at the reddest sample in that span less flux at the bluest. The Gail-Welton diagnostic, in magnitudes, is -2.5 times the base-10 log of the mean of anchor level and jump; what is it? -1.94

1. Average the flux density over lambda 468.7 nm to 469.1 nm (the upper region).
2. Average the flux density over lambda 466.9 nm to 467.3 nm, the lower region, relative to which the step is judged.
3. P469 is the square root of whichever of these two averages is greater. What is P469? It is 3.46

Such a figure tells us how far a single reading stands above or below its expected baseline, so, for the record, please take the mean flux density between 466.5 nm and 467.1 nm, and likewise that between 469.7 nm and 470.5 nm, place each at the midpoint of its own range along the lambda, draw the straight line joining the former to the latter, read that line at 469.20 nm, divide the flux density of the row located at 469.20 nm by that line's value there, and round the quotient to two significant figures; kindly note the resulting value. 0.94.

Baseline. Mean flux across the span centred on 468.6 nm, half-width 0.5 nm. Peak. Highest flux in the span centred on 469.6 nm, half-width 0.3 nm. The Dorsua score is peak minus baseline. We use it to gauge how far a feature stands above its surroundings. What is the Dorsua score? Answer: -0.53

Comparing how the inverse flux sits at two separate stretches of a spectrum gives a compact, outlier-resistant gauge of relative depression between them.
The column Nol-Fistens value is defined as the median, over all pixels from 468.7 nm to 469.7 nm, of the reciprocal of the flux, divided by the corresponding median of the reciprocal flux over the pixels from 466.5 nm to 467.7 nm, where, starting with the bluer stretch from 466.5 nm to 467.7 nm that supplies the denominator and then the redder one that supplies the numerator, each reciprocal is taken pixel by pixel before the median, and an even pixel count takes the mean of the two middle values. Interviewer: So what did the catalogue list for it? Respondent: 1.04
